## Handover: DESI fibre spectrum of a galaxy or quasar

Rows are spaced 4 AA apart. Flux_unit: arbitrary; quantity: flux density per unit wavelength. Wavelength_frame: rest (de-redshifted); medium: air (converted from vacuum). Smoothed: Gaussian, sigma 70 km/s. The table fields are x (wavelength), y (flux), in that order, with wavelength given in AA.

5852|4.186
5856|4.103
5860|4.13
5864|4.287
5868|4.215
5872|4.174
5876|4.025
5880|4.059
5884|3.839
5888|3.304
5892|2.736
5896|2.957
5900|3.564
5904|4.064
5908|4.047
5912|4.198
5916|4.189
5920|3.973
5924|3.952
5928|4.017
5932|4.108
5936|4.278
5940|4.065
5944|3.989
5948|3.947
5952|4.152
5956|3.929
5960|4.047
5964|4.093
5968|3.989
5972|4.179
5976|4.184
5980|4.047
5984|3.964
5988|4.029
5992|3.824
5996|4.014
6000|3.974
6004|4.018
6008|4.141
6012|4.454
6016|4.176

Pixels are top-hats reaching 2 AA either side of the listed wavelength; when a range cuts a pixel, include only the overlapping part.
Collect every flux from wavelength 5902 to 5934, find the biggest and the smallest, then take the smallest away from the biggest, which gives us 0.25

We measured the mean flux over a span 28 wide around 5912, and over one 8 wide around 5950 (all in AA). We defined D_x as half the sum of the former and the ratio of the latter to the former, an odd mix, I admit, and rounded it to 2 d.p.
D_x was 2.51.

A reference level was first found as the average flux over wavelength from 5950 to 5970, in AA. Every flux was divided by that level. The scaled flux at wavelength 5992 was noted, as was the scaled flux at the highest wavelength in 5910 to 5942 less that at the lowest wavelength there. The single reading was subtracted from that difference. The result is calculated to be -0.98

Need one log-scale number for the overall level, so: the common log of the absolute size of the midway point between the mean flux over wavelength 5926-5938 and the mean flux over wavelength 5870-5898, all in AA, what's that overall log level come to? 0.587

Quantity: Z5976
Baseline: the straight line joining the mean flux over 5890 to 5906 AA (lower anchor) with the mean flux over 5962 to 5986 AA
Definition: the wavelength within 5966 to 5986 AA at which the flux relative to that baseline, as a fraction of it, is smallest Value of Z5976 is 5984 AA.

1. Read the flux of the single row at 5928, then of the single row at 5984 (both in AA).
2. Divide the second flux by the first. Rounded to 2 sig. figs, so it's 0.99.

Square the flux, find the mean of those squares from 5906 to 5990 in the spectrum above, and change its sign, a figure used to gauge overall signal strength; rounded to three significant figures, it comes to -16.5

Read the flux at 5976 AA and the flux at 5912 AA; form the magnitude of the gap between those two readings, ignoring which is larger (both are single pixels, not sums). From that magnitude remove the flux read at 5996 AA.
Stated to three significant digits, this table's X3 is -4.00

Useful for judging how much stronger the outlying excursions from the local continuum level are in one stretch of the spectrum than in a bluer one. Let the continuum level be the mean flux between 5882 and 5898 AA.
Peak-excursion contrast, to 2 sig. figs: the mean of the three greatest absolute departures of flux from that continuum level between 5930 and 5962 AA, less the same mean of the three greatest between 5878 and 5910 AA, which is 0.12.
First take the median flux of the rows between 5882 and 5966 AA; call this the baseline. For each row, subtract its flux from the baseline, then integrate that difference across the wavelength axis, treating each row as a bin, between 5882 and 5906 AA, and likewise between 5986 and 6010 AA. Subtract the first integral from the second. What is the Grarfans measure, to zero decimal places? -14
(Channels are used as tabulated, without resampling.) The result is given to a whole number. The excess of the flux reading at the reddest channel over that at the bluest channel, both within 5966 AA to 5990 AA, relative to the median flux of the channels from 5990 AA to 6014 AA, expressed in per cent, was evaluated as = 1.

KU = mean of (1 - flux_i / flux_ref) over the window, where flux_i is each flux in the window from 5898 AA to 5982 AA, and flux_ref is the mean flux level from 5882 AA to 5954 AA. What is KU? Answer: -0.050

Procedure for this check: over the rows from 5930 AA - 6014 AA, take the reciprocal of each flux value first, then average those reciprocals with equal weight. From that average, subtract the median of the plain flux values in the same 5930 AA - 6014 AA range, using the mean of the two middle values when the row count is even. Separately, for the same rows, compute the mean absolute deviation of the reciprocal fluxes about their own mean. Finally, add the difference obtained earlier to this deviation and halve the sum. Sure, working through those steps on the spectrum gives -1.90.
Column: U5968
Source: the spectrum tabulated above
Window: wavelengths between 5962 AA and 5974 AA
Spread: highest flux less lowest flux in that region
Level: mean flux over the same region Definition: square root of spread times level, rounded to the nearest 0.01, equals 0.88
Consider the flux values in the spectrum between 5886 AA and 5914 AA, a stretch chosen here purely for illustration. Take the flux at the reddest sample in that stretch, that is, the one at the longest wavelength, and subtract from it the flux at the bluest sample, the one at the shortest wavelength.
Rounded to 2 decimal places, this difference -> 0.89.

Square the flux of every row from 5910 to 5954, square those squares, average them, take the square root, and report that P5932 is 16.7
